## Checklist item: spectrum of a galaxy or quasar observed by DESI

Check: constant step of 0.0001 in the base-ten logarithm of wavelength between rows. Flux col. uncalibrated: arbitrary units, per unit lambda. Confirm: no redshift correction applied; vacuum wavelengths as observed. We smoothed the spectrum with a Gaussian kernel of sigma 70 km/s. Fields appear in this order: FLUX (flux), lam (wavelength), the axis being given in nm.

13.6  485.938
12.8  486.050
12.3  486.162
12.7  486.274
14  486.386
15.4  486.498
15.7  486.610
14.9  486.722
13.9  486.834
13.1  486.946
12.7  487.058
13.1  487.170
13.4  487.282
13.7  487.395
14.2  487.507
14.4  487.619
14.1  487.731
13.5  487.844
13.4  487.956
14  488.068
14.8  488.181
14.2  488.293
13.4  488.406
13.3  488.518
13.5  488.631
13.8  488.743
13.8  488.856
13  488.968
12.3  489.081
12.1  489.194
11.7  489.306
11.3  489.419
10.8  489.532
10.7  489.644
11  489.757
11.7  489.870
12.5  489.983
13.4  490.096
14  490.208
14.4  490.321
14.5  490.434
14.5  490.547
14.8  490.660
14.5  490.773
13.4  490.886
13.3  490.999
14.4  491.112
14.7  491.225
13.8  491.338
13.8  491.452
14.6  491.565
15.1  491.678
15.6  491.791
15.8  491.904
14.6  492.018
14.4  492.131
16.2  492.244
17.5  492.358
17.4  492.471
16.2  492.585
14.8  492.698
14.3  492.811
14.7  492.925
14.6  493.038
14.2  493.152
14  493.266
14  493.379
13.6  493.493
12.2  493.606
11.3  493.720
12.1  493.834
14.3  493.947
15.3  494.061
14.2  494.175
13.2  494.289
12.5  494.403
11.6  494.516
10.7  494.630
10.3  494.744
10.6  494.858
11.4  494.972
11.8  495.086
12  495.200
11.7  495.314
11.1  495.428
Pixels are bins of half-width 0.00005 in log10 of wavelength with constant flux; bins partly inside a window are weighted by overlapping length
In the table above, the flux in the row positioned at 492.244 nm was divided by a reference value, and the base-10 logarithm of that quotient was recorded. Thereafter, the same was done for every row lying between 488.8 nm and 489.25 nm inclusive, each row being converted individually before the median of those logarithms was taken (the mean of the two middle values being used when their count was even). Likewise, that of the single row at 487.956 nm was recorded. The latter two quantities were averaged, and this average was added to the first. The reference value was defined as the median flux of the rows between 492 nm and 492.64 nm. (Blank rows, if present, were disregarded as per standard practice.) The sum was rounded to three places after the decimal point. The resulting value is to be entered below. -0.095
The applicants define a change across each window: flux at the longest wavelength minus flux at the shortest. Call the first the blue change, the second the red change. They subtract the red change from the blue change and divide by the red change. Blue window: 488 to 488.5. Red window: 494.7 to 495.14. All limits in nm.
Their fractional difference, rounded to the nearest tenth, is -1.4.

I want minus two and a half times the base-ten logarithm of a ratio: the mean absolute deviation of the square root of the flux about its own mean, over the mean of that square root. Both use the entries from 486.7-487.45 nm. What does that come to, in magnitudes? 4.3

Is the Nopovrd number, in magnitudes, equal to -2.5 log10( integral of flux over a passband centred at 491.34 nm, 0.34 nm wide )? -1.70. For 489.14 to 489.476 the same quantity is -1.49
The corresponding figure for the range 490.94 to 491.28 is -1.70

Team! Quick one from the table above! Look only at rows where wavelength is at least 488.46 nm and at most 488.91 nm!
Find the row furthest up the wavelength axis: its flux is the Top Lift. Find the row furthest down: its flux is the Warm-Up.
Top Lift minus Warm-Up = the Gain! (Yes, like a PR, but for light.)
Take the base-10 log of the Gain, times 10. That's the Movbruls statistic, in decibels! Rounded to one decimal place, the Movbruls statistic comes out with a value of -3.0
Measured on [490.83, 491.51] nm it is -4.0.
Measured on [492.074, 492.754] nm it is -4.0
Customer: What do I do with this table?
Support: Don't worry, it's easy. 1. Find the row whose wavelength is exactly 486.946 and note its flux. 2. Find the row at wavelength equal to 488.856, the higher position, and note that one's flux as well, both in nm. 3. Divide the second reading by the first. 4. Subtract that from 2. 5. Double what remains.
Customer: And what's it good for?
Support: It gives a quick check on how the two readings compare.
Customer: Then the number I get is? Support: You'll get 1.89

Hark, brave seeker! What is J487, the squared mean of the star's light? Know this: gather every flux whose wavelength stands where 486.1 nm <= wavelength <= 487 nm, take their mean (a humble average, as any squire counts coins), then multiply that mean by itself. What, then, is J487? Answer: 196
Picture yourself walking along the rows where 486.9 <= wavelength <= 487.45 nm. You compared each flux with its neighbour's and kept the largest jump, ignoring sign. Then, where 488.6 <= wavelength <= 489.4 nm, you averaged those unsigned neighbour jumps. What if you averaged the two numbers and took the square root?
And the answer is 0.63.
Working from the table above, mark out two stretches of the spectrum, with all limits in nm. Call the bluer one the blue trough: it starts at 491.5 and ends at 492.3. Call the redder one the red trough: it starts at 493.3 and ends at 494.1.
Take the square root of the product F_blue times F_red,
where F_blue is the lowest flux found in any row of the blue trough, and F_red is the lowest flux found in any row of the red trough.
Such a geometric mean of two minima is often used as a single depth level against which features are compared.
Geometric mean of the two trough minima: 12.8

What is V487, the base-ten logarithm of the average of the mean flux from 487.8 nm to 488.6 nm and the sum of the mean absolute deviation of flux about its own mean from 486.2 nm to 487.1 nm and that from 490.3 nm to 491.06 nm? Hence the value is 0.882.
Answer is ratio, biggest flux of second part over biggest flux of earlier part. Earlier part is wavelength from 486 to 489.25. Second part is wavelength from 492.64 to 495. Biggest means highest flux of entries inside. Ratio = 0.97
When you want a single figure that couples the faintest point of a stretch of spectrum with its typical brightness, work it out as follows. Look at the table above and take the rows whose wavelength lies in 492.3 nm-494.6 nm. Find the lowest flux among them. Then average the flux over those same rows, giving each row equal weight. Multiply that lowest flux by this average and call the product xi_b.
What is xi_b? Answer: 159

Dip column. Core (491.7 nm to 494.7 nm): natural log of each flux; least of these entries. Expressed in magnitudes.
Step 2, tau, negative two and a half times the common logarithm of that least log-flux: -0.94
